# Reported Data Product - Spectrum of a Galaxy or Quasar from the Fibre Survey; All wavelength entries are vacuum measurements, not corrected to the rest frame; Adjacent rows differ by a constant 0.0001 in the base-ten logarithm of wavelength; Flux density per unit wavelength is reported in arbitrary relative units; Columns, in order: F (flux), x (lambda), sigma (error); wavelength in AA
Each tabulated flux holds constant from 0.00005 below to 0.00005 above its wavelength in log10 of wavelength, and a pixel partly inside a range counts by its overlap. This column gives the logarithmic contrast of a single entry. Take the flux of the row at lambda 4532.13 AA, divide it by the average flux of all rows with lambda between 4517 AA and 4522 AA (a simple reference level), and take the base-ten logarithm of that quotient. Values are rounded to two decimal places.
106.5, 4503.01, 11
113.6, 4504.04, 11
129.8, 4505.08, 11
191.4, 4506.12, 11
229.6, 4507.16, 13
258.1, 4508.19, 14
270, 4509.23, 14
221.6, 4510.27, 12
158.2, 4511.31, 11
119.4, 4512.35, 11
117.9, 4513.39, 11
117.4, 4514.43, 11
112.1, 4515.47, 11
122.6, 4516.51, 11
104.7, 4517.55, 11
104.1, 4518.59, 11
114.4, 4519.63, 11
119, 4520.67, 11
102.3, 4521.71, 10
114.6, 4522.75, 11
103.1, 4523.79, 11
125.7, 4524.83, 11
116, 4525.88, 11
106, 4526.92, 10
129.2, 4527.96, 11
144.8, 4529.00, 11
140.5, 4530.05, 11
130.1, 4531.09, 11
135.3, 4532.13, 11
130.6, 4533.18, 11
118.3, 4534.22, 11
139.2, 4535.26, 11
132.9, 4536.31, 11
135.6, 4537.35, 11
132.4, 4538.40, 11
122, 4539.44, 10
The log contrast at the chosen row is 0.09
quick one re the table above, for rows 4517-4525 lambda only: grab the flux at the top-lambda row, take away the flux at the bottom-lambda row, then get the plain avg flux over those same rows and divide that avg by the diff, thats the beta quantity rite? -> 5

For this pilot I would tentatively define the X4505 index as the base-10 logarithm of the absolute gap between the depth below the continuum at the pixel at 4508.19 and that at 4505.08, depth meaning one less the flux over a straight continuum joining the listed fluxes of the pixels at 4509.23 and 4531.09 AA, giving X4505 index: -0.31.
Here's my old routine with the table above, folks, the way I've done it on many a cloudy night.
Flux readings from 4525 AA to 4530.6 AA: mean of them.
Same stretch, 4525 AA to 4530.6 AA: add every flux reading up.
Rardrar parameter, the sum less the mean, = 509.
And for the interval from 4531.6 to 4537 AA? 525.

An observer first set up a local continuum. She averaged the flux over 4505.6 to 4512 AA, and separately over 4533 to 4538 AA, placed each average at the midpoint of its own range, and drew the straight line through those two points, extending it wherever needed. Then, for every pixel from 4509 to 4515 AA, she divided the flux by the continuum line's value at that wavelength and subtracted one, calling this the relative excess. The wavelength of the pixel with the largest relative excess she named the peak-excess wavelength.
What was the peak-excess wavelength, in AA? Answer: 4509.23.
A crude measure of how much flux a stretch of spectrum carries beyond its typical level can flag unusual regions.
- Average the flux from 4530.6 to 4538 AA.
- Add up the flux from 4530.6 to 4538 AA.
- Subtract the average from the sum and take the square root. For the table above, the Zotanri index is 28.1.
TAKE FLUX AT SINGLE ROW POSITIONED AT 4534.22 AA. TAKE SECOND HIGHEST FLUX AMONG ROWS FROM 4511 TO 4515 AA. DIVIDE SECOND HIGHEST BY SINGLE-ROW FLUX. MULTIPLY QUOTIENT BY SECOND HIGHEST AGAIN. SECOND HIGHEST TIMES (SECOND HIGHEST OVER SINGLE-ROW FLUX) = 121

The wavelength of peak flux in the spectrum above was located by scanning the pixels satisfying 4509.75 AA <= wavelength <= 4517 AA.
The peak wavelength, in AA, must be 4510.27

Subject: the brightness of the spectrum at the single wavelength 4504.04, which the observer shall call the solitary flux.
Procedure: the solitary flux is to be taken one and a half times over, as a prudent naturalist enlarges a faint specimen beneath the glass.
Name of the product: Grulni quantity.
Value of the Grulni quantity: 170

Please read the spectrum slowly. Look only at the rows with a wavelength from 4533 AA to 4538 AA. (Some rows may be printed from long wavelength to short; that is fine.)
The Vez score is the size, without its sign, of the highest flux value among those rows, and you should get 139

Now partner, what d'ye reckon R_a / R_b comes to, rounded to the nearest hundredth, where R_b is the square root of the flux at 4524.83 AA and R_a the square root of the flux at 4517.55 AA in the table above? 0.91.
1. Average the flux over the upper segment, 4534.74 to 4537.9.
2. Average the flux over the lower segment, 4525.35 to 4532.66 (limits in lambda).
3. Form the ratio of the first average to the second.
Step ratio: 1.05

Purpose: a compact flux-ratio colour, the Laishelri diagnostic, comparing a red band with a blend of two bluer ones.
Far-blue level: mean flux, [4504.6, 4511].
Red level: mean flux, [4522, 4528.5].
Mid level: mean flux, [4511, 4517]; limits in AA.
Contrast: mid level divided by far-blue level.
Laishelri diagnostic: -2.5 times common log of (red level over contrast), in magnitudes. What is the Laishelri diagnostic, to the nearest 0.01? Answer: -5.76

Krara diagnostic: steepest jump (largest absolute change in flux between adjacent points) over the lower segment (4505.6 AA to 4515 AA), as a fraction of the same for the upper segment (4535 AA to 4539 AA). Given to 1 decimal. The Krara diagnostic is 10.1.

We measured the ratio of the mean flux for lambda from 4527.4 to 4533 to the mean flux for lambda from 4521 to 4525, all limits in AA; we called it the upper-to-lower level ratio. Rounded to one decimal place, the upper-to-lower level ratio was 1.2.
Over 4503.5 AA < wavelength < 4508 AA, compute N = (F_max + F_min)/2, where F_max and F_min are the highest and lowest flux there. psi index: 172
